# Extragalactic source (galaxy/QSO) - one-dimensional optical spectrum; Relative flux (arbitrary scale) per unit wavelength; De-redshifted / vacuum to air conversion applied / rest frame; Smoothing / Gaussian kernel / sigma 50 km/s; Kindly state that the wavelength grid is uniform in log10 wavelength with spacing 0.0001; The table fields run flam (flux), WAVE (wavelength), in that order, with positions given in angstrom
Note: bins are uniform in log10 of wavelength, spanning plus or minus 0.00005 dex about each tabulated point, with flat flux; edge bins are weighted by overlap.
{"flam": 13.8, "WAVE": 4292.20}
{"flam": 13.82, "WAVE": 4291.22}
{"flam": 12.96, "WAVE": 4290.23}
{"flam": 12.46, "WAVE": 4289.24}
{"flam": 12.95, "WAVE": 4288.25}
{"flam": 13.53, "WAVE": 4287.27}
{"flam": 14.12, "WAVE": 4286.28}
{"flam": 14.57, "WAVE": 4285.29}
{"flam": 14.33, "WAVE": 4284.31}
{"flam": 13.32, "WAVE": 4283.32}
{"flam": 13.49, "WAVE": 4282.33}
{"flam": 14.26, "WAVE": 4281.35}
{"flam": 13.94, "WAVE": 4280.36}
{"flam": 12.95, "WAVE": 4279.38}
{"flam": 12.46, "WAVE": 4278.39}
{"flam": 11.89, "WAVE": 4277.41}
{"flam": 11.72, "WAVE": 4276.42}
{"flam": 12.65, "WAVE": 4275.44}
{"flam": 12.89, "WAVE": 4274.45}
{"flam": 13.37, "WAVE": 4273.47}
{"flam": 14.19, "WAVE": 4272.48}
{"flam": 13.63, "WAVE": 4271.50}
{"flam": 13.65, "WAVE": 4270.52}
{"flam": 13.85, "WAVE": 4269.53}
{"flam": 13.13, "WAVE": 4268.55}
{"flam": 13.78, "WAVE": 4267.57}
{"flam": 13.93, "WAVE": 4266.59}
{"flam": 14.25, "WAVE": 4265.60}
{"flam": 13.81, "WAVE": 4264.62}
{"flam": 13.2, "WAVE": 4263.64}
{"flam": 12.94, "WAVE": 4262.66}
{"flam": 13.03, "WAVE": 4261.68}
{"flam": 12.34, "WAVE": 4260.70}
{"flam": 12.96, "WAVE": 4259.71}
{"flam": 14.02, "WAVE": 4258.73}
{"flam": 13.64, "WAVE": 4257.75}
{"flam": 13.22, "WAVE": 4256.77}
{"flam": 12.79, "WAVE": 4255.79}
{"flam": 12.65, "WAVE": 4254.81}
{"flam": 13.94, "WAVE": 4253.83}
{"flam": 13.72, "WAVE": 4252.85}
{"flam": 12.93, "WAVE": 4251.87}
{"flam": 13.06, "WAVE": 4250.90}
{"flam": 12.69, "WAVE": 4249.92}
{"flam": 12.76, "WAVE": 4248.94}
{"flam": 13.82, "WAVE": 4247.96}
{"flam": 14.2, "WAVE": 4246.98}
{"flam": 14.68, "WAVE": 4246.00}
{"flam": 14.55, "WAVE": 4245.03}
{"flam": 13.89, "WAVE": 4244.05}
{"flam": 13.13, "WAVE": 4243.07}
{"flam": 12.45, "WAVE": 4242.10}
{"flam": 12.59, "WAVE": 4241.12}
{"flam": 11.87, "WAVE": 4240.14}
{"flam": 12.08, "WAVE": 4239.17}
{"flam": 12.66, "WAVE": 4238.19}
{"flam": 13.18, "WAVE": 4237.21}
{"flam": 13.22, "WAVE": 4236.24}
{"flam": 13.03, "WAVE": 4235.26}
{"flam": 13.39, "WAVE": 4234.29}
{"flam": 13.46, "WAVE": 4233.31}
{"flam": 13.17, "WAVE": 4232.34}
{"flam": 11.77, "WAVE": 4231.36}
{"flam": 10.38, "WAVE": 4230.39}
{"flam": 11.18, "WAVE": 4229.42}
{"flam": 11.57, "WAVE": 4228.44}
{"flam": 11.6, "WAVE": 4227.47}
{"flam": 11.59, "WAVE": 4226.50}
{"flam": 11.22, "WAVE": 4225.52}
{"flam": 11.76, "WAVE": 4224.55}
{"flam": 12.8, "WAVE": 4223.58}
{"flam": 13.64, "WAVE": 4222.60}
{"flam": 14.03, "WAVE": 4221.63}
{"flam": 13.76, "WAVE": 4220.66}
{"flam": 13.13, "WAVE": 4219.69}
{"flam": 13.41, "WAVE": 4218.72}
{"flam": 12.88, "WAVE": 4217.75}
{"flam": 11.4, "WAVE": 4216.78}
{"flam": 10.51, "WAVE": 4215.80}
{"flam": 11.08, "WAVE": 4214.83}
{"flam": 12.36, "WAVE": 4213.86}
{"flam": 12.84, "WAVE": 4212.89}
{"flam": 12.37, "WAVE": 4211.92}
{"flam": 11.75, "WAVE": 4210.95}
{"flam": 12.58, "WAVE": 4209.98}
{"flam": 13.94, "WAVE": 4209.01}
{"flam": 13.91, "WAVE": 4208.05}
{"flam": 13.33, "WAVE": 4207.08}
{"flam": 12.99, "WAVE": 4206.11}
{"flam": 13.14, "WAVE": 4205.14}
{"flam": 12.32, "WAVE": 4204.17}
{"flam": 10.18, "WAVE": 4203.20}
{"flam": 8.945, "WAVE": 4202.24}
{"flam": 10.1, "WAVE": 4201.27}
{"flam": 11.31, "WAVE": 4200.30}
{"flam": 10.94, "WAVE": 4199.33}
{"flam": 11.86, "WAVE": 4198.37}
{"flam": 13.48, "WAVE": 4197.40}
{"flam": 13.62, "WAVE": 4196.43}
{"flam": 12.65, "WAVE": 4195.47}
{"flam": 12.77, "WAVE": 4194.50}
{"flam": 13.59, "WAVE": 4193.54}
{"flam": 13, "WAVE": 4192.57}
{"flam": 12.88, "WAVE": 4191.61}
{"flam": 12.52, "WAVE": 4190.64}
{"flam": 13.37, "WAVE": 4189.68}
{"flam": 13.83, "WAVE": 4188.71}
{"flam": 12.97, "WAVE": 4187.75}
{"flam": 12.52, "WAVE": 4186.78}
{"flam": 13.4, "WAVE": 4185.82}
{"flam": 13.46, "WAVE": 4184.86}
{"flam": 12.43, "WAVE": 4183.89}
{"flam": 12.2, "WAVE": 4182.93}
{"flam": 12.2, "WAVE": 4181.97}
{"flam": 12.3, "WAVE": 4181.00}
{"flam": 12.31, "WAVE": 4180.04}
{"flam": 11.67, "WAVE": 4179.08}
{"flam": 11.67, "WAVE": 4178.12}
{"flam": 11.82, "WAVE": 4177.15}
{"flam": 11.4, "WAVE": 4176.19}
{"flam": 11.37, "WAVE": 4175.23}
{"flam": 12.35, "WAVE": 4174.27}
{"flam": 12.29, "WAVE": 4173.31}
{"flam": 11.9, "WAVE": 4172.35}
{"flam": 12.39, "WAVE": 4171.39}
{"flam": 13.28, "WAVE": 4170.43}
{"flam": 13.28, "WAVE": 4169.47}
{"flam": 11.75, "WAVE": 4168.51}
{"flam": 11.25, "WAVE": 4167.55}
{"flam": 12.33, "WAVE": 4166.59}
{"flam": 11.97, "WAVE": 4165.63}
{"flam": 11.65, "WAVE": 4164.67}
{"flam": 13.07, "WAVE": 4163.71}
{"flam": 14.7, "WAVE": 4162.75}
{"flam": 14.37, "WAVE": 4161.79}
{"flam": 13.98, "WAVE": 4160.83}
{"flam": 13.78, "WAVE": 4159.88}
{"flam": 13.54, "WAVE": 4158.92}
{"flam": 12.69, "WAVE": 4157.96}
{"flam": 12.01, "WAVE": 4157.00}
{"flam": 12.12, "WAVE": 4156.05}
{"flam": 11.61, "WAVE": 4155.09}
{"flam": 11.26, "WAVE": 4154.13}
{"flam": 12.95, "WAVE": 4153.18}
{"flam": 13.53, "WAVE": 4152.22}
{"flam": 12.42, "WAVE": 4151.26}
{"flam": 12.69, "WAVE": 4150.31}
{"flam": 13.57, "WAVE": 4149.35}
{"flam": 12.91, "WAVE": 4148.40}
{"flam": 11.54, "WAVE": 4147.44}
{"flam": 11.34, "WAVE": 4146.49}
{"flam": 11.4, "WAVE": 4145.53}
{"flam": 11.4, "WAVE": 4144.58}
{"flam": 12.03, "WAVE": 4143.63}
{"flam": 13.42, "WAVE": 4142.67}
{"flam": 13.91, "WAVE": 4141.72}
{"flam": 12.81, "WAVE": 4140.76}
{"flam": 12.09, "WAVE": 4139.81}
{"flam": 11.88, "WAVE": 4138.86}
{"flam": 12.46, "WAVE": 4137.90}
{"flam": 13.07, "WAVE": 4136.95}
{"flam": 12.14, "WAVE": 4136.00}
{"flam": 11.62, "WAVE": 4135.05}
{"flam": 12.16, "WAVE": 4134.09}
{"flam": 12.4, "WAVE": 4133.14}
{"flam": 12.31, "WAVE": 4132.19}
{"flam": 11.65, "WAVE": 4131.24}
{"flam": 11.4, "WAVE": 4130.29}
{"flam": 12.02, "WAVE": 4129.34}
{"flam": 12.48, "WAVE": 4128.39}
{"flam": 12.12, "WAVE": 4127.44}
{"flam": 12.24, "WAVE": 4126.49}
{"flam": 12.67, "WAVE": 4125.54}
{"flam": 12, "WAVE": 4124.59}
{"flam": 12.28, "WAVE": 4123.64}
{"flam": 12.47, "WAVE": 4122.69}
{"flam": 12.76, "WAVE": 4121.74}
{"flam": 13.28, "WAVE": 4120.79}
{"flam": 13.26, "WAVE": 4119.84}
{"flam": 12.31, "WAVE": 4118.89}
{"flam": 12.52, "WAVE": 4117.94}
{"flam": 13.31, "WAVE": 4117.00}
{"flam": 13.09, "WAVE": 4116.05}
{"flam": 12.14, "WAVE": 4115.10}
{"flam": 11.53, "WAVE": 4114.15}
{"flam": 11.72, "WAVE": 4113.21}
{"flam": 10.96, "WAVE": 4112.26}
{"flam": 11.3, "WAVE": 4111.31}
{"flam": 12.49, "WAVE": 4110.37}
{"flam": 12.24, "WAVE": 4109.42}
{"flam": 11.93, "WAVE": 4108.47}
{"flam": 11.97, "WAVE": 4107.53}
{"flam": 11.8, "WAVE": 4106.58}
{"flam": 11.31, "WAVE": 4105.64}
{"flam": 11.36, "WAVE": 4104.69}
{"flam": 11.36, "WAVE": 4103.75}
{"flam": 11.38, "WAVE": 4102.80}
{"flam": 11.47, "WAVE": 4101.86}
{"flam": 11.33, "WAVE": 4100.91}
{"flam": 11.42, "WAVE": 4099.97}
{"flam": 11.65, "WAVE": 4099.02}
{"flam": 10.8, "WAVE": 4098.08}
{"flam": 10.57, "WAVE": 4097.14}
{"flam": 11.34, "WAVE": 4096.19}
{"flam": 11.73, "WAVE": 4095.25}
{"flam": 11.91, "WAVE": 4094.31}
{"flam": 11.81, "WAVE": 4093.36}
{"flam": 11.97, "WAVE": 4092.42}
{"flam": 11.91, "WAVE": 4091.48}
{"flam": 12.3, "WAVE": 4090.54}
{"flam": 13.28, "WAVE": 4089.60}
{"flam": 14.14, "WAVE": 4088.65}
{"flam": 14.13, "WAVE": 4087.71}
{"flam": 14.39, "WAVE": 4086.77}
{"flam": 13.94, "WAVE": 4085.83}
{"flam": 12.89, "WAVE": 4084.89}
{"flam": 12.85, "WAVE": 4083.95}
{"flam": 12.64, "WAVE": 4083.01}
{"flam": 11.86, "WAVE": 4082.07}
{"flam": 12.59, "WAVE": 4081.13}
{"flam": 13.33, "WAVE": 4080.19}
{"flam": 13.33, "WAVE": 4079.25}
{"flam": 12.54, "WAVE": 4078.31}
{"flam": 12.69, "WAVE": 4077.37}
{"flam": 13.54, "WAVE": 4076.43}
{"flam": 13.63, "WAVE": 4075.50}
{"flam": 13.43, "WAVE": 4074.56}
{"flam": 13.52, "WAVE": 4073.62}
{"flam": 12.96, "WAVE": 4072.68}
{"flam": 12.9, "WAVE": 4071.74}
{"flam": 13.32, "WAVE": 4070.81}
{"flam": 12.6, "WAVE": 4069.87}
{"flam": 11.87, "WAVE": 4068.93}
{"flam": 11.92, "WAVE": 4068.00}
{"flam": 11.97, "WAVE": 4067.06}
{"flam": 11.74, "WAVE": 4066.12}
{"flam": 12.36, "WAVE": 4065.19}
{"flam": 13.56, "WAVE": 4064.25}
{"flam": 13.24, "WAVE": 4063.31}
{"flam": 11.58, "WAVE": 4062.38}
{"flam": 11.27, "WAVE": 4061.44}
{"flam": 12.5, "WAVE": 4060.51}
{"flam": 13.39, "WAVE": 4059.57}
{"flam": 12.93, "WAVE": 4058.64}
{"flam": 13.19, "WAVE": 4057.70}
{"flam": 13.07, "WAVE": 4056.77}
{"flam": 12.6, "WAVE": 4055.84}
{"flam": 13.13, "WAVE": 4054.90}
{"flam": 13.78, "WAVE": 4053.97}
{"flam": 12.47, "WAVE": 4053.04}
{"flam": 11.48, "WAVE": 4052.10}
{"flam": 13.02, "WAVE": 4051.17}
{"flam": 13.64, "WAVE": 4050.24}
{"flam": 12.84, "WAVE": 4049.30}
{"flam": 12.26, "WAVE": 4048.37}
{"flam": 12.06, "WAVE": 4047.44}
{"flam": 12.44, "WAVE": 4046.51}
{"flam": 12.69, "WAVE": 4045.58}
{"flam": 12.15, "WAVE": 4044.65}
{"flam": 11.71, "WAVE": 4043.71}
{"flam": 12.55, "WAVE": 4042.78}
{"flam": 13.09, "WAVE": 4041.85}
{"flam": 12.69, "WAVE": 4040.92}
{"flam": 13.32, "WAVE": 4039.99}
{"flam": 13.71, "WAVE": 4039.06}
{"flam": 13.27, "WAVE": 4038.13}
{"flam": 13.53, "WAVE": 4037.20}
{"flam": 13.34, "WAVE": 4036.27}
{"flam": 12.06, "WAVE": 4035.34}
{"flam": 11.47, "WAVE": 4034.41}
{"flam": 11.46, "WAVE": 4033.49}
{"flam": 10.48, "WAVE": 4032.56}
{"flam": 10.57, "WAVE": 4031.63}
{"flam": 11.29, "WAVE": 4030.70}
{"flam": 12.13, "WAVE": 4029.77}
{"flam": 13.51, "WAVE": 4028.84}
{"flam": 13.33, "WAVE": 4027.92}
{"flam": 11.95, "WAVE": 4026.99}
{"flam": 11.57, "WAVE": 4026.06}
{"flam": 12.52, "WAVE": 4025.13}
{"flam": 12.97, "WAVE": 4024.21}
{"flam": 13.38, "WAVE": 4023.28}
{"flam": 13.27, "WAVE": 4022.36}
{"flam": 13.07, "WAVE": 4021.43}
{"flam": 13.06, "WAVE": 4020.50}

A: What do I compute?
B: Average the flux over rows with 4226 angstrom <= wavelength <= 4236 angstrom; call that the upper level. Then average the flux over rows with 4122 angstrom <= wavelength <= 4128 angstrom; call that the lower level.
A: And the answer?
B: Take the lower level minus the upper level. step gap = 0.18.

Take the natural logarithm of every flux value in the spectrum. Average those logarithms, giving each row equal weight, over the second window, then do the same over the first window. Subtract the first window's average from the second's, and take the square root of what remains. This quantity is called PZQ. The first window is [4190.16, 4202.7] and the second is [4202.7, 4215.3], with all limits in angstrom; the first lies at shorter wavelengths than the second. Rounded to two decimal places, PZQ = 0.19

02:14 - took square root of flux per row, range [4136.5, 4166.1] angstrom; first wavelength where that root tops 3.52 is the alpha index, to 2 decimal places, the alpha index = 4136.95 angstrom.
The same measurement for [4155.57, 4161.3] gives 4157.96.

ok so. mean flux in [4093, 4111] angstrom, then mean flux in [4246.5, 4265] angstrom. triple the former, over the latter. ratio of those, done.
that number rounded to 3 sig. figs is 2.62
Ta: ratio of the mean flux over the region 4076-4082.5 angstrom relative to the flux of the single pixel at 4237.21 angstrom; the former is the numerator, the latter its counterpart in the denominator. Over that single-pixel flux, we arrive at 0.97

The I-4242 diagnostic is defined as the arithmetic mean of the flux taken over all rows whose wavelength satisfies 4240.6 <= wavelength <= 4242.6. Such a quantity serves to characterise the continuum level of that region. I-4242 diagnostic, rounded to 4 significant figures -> 12.52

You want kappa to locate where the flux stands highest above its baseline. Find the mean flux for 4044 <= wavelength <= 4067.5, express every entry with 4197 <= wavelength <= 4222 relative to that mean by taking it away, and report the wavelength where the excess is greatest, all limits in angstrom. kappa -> 4221.63 angstrom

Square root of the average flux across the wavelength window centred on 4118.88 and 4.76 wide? 3.60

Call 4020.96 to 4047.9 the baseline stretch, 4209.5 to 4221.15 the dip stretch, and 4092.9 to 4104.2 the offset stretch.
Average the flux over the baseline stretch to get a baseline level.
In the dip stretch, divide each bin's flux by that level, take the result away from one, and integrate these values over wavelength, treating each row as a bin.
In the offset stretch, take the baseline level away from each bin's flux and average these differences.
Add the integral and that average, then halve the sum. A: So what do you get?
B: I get -0.5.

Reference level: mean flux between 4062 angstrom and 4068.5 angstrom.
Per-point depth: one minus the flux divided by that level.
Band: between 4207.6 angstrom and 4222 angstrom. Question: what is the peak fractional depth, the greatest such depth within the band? 0.15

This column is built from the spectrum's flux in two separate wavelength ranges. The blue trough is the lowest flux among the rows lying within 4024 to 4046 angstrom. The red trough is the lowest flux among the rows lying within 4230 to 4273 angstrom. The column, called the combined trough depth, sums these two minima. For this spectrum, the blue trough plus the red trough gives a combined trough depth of 20.9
